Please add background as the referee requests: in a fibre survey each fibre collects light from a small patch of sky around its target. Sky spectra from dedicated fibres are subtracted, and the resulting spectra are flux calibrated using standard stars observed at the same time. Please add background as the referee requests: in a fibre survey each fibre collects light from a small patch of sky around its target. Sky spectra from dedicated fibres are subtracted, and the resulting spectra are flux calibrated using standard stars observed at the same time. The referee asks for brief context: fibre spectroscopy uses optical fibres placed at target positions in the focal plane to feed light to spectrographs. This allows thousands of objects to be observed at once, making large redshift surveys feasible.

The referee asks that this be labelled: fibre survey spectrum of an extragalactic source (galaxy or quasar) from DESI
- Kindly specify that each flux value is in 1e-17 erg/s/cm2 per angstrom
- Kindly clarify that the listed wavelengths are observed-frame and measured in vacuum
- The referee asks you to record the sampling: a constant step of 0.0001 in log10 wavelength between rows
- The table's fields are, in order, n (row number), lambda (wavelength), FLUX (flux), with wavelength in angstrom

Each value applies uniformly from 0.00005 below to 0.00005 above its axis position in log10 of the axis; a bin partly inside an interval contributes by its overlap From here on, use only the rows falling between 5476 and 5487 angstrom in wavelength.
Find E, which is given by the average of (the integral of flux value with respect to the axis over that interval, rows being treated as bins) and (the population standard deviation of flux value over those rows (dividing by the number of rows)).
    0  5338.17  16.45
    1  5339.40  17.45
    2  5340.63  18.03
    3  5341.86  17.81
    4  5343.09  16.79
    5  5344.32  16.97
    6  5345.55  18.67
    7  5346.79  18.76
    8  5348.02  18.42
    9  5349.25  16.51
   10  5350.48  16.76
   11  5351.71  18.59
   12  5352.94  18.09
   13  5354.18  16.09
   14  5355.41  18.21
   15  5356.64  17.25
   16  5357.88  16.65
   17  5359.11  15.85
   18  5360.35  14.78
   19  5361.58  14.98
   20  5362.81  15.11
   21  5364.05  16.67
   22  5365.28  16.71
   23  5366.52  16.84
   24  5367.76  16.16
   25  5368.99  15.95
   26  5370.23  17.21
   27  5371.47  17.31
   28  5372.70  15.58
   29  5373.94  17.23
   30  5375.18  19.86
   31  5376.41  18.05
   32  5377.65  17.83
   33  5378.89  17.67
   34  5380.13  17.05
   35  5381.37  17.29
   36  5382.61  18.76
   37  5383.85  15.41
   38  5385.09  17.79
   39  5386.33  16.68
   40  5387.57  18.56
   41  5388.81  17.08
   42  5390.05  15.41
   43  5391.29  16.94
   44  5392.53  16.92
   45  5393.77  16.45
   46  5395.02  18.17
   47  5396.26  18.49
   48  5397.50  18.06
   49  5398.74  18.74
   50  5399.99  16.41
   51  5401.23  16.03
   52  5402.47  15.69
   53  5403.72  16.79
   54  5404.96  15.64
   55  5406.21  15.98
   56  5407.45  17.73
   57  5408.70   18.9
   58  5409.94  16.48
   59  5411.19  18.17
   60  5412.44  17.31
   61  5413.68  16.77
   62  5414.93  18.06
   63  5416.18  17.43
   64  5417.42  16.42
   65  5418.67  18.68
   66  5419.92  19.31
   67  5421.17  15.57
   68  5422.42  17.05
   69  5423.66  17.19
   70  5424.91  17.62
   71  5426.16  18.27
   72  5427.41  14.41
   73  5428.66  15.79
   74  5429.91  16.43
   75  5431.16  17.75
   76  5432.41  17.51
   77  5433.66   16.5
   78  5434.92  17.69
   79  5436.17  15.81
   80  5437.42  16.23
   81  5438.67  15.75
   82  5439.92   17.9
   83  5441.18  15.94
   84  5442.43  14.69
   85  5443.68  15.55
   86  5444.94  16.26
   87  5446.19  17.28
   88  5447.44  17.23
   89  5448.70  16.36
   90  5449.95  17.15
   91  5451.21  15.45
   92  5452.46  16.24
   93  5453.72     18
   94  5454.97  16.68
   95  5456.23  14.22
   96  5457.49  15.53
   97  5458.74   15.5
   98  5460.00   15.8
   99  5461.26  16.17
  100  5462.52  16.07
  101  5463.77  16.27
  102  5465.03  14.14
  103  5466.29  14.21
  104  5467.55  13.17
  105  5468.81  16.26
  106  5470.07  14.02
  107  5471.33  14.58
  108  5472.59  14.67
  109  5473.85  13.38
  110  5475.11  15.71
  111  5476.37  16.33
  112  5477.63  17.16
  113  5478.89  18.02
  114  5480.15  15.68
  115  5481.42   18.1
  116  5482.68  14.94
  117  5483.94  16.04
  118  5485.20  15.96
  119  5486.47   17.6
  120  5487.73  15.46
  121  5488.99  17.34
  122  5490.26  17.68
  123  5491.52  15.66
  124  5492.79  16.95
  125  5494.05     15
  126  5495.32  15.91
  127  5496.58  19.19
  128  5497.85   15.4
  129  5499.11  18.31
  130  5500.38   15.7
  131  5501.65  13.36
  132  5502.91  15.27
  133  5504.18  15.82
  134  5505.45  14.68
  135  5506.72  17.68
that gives 92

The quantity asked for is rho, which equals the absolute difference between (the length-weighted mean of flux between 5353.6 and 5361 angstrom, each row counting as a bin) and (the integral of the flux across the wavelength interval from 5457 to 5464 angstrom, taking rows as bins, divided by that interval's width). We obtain 0.58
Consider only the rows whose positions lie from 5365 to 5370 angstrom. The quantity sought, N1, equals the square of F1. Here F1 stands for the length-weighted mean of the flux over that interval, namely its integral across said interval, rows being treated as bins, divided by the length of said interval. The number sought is 270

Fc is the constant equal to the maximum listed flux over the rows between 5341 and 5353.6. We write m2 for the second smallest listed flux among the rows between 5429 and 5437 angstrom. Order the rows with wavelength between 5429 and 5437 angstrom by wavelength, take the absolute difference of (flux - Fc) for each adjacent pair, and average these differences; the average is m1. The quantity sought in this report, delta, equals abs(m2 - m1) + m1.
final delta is 16.4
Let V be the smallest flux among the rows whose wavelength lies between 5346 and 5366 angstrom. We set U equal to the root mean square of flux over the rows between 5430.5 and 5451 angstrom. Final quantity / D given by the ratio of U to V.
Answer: 1.12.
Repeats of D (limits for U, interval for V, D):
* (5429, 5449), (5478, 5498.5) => 1.11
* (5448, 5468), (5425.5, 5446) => 1.09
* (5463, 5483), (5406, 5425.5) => 0.99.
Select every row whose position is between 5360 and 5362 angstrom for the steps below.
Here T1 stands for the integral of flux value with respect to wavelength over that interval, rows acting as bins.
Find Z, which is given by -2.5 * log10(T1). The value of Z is -3.7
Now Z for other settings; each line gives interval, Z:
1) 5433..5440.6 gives -5.3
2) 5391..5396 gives -4.8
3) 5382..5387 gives -4.8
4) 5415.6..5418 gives -4.0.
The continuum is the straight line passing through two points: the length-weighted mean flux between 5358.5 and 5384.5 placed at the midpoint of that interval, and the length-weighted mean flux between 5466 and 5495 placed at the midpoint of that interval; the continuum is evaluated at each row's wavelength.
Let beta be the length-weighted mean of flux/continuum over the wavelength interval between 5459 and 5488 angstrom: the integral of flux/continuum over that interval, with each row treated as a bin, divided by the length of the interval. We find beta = 0.98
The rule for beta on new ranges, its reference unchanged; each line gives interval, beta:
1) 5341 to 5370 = 1.00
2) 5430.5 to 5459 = 1.02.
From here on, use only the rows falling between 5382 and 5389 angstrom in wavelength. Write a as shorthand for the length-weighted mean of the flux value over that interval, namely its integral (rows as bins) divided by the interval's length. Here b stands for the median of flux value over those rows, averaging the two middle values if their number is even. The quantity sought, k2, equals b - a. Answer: 0.0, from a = 17.4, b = 17.4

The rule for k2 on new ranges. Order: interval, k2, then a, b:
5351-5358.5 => 0.2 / 17.5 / 17.7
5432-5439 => -0.2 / 16.6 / 16.4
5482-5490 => -0.3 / 16.3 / 16.0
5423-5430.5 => 0.2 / 16.6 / 16.8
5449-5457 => 0.2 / 16.3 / 16.5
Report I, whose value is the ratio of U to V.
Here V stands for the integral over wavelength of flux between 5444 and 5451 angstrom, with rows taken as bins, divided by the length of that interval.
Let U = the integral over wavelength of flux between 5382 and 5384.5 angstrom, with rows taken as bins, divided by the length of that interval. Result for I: 1.02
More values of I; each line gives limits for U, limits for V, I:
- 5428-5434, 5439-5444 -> 1.05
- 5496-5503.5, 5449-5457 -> 0.99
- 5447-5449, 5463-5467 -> 1.13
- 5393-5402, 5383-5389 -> 1.02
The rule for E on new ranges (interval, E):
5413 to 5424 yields 96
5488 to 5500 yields 101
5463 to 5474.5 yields 84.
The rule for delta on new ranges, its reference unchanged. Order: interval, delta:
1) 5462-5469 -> 14.1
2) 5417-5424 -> 16.4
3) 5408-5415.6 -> 16.8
